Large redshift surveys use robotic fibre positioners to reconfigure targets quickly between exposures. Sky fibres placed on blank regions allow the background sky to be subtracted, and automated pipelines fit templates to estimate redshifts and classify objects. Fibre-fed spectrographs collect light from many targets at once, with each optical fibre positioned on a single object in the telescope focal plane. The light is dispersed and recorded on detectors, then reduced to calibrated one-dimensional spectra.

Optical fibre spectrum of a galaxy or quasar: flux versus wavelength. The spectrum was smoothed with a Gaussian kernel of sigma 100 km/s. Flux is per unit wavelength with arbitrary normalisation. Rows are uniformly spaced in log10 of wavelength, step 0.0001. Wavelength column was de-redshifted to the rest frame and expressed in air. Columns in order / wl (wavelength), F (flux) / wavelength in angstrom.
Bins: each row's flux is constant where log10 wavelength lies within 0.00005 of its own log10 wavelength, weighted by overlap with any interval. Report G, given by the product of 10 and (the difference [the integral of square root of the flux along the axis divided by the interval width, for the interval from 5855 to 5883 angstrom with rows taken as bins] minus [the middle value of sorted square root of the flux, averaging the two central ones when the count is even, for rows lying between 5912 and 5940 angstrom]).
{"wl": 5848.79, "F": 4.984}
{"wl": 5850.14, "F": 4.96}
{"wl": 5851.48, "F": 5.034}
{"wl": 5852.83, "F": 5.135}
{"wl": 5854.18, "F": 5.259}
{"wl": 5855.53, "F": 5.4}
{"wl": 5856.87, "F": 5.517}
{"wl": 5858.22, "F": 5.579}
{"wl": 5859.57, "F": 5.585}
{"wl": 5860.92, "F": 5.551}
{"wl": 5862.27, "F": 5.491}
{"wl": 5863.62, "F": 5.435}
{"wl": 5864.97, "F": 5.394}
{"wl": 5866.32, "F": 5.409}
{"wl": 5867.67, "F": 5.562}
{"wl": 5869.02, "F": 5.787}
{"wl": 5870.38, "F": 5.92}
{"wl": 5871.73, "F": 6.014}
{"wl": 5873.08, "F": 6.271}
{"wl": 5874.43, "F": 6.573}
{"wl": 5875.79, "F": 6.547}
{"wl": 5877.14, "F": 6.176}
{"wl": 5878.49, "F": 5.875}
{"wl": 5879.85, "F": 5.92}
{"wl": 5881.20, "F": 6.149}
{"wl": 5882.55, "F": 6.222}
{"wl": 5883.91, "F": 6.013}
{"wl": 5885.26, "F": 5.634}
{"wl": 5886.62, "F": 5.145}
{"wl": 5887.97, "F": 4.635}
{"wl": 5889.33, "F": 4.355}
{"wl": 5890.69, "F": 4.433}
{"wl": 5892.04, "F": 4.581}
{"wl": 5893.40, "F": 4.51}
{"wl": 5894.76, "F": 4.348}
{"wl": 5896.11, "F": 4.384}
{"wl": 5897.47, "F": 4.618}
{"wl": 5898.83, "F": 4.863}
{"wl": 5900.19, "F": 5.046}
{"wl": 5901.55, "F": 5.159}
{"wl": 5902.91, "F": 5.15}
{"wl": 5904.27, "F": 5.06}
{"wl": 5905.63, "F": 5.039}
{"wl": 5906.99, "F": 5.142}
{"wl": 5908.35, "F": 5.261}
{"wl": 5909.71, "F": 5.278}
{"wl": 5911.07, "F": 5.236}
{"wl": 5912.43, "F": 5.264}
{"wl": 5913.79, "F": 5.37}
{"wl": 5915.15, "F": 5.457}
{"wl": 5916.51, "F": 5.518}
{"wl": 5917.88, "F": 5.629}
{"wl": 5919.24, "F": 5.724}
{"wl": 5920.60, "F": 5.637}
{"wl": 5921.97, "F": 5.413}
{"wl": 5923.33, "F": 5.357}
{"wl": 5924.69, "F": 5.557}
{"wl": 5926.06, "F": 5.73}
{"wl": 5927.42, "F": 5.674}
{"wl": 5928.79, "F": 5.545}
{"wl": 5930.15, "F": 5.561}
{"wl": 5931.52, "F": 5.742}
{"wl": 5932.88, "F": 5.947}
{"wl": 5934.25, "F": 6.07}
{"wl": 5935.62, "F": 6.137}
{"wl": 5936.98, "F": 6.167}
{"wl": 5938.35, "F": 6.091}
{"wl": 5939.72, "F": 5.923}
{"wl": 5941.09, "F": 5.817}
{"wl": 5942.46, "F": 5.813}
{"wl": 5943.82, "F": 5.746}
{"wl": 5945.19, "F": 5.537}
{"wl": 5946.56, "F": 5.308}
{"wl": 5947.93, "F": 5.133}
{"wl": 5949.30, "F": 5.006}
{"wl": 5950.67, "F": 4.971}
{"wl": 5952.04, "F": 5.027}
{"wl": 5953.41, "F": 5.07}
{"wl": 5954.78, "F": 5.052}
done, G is 0.4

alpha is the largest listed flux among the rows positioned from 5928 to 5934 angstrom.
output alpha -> 5.947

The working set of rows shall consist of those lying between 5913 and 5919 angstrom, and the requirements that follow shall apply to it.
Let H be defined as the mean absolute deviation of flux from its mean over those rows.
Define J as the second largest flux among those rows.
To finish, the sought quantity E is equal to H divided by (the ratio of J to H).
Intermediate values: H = 0.08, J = 5.518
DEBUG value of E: 0.001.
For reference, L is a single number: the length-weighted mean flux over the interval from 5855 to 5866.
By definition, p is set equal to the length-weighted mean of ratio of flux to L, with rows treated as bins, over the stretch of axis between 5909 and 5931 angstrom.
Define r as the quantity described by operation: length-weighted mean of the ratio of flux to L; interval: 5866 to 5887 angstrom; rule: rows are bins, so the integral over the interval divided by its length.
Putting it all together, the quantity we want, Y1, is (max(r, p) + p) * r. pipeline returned 2.27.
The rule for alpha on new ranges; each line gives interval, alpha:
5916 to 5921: 5.724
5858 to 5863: 5.585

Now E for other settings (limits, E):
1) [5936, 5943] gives 0.003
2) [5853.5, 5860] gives 0.002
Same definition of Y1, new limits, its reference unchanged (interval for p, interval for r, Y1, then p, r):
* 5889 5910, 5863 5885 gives 2.12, 0.88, 1.08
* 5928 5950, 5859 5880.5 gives 2.24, 1.04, 1.06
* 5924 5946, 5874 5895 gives 2.10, 1.06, 0.99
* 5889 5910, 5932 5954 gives 1.94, 0.88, 1.02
